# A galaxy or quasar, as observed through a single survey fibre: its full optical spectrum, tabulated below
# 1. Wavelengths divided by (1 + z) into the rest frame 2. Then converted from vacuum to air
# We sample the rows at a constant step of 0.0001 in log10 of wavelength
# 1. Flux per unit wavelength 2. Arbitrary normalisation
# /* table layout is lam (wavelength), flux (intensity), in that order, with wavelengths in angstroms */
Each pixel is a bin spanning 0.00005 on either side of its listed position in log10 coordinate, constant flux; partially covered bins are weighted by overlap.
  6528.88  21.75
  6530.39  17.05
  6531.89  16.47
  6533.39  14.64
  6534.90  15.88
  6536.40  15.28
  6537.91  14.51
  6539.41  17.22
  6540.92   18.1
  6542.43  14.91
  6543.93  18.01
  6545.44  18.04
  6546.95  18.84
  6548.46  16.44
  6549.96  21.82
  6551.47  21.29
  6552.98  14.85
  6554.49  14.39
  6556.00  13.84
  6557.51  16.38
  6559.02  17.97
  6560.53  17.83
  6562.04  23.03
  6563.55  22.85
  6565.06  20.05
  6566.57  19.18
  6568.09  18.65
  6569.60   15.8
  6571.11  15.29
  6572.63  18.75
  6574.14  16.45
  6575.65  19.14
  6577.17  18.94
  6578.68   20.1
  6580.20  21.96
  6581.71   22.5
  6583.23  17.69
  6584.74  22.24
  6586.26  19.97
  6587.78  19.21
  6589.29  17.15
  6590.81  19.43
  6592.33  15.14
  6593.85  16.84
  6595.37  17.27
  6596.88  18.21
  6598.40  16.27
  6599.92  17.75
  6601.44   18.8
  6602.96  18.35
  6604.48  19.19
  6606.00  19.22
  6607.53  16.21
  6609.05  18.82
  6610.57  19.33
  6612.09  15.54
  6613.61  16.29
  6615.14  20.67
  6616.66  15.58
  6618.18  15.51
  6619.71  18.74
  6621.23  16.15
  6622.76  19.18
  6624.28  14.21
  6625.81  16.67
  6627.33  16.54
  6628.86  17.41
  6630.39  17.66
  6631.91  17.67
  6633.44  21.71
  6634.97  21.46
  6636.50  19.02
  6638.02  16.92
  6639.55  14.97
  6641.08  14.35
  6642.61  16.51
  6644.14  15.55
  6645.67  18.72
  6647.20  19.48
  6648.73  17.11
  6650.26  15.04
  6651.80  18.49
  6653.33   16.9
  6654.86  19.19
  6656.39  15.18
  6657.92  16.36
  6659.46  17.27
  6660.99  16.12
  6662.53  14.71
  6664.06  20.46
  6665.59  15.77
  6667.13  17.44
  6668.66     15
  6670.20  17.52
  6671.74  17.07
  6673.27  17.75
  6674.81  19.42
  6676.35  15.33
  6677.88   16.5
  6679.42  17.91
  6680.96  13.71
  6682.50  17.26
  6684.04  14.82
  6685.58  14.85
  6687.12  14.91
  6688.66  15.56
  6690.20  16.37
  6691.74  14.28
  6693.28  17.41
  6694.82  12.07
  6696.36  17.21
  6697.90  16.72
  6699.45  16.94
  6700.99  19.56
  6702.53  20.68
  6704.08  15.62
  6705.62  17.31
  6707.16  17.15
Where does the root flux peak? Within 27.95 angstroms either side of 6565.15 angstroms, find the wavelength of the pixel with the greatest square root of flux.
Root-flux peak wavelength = 6562.04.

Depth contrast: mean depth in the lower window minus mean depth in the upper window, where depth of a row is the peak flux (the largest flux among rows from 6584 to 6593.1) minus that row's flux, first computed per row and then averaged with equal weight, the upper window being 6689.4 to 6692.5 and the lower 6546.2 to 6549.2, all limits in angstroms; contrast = -2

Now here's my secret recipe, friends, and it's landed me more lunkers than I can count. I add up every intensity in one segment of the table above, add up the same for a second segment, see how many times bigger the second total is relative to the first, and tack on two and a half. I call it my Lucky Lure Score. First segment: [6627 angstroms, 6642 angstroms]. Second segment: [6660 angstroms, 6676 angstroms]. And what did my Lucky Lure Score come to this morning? 3.46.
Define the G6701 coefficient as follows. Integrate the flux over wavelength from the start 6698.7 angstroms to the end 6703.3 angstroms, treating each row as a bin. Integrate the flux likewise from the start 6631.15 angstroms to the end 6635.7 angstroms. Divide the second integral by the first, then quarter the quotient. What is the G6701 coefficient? 0.26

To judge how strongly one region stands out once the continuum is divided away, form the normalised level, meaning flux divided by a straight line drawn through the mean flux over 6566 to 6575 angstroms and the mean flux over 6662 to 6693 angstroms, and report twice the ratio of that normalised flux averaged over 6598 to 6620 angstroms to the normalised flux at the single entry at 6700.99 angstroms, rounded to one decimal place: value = 1.7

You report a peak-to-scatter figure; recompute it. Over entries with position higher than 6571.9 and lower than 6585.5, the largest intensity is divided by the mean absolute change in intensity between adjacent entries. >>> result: 9.9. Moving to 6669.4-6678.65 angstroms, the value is 12.0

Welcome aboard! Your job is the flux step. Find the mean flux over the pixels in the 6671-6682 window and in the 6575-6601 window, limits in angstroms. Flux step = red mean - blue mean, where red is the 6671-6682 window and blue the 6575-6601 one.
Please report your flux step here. -2.0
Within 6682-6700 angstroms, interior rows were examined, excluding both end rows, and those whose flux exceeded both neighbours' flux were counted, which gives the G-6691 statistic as 3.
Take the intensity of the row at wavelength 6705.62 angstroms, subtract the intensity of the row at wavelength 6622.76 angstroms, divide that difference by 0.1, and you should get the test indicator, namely -19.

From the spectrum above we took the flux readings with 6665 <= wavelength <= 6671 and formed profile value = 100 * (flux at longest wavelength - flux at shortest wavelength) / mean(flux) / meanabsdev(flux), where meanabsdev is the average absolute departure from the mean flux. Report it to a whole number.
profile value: 10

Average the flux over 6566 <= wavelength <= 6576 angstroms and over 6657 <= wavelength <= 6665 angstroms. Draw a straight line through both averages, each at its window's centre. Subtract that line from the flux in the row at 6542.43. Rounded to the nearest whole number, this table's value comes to -3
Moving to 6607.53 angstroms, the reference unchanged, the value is -1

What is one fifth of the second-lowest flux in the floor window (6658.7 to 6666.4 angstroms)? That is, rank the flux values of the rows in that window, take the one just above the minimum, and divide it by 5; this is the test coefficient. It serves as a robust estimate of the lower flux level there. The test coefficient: 3.15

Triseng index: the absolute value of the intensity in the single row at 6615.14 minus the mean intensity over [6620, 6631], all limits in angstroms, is 3.8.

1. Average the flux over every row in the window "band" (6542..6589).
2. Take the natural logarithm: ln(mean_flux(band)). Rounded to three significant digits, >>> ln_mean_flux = 2.92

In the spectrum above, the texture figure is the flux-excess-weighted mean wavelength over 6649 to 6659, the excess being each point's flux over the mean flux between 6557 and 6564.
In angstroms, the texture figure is 6654.1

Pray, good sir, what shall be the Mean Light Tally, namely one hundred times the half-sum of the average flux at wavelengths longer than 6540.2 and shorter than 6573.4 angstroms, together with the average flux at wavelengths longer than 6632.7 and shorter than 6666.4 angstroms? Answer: 1767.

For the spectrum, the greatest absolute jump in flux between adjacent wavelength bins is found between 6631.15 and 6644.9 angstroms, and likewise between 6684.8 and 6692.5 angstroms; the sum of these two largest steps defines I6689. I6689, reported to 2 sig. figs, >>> 6.1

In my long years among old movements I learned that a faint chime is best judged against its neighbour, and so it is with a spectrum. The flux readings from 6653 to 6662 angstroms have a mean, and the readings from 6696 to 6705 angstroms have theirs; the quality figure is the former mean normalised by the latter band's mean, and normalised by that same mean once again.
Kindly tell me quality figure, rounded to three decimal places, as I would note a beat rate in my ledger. 0.053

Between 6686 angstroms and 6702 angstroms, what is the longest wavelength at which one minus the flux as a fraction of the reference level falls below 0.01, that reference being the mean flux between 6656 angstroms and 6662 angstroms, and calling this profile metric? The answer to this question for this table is 6700.99 angstroms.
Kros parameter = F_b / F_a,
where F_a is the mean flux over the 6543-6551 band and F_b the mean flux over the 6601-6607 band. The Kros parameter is 1.01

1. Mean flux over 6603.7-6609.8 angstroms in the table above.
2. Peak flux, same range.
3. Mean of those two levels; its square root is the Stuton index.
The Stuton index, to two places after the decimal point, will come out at 4.33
